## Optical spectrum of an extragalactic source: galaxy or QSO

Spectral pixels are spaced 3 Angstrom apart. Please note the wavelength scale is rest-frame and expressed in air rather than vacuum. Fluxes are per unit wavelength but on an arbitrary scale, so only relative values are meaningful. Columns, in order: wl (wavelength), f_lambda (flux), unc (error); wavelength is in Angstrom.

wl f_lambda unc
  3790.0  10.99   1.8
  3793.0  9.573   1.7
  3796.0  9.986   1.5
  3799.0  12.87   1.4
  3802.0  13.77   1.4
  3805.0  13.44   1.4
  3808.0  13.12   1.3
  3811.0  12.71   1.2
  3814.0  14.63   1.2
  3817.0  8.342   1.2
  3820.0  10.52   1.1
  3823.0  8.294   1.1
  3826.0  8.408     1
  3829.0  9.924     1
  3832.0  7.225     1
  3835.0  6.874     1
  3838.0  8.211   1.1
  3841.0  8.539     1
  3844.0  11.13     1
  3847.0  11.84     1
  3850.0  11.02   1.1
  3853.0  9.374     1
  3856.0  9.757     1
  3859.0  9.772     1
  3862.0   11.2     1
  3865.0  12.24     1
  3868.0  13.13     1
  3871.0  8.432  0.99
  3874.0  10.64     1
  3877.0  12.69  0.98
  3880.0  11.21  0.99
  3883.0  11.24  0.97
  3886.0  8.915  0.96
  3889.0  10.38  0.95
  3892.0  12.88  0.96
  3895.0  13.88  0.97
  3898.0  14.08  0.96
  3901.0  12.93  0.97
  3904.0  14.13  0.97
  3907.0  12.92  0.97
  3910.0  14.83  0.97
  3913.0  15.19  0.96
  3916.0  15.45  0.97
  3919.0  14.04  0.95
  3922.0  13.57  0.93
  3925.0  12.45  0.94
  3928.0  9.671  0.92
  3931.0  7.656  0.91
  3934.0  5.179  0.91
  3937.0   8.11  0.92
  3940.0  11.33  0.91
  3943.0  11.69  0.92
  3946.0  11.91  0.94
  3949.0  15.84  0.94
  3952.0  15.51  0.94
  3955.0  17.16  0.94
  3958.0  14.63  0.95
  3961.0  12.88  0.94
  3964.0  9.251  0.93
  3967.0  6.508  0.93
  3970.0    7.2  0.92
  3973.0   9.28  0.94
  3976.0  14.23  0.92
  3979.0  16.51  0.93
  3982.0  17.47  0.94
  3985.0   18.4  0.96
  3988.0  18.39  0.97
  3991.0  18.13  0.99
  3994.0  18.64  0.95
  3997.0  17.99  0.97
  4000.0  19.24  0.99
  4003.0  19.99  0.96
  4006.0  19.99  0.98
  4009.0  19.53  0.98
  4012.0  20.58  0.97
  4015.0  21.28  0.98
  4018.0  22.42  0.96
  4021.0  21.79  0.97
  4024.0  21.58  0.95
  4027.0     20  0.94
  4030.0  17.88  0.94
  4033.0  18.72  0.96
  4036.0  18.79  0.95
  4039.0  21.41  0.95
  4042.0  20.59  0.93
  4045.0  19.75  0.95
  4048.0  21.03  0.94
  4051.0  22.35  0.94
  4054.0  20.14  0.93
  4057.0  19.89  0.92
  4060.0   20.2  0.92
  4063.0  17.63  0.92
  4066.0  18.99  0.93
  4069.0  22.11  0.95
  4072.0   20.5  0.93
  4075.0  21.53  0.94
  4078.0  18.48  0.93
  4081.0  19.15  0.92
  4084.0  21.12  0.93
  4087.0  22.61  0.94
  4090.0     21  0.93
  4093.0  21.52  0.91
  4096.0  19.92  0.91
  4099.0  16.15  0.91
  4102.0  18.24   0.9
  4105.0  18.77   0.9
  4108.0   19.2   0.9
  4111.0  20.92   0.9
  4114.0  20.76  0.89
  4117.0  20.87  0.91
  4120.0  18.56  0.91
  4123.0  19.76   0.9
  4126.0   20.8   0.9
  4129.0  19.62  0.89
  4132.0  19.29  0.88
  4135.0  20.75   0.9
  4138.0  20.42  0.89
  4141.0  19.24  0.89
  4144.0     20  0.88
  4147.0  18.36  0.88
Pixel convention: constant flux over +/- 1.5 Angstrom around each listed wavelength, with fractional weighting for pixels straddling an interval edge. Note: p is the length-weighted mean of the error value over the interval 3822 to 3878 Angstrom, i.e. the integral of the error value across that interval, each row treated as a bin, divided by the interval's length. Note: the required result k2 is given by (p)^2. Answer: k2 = 1.03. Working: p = 1.01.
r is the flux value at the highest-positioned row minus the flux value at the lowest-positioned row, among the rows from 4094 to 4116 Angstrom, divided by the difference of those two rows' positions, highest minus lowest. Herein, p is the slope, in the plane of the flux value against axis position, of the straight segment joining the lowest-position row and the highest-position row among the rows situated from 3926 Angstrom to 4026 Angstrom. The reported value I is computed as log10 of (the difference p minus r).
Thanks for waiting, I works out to -1.1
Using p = 0.12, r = 0.047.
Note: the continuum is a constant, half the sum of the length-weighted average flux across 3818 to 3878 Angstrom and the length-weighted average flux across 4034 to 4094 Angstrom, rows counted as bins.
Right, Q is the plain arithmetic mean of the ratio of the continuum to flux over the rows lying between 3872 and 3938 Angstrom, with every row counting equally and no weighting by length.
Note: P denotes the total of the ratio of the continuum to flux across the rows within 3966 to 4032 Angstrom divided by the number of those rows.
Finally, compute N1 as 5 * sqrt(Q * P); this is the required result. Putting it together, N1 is 5.75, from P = 0.97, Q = 1.4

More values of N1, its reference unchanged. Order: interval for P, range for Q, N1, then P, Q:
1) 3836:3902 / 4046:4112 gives 5.17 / 1.41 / 0.8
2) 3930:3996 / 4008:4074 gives 5.02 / 1.35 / 0.7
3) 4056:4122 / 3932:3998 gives 4.98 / 0.77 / 1.3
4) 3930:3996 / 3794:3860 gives 7.15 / 1.35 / 1.5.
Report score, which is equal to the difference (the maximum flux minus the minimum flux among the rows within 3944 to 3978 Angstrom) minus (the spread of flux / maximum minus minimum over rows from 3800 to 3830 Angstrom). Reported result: 4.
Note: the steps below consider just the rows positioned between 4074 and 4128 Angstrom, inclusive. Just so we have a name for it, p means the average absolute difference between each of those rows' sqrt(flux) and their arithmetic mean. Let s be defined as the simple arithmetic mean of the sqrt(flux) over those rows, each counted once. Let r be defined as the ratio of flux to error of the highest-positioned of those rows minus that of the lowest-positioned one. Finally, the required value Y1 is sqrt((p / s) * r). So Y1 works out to 0.1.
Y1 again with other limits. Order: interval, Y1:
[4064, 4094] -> 0.3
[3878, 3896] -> 0.4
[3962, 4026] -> 1.3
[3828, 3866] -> 0.4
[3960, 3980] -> 0.8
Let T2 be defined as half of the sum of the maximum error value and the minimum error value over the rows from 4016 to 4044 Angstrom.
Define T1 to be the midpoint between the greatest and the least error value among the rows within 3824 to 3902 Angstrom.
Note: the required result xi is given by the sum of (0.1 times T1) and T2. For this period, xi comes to 1.05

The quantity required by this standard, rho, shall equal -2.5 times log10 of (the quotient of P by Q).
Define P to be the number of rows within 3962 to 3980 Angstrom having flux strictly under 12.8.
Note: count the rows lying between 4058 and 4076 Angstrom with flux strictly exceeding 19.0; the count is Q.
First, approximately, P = 4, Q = 4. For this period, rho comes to 0.0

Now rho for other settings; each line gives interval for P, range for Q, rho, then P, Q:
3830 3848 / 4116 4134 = -0.2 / 6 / 5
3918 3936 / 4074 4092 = 0.2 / 4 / 5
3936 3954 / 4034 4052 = 0.2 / 4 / 5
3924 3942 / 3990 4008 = -0.8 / 6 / 3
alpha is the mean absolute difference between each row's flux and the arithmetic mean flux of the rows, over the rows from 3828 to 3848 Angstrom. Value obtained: 1.6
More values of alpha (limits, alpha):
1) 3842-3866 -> 0.9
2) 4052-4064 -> 0.9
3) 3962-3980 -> 3.2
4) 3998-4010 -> 0.3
